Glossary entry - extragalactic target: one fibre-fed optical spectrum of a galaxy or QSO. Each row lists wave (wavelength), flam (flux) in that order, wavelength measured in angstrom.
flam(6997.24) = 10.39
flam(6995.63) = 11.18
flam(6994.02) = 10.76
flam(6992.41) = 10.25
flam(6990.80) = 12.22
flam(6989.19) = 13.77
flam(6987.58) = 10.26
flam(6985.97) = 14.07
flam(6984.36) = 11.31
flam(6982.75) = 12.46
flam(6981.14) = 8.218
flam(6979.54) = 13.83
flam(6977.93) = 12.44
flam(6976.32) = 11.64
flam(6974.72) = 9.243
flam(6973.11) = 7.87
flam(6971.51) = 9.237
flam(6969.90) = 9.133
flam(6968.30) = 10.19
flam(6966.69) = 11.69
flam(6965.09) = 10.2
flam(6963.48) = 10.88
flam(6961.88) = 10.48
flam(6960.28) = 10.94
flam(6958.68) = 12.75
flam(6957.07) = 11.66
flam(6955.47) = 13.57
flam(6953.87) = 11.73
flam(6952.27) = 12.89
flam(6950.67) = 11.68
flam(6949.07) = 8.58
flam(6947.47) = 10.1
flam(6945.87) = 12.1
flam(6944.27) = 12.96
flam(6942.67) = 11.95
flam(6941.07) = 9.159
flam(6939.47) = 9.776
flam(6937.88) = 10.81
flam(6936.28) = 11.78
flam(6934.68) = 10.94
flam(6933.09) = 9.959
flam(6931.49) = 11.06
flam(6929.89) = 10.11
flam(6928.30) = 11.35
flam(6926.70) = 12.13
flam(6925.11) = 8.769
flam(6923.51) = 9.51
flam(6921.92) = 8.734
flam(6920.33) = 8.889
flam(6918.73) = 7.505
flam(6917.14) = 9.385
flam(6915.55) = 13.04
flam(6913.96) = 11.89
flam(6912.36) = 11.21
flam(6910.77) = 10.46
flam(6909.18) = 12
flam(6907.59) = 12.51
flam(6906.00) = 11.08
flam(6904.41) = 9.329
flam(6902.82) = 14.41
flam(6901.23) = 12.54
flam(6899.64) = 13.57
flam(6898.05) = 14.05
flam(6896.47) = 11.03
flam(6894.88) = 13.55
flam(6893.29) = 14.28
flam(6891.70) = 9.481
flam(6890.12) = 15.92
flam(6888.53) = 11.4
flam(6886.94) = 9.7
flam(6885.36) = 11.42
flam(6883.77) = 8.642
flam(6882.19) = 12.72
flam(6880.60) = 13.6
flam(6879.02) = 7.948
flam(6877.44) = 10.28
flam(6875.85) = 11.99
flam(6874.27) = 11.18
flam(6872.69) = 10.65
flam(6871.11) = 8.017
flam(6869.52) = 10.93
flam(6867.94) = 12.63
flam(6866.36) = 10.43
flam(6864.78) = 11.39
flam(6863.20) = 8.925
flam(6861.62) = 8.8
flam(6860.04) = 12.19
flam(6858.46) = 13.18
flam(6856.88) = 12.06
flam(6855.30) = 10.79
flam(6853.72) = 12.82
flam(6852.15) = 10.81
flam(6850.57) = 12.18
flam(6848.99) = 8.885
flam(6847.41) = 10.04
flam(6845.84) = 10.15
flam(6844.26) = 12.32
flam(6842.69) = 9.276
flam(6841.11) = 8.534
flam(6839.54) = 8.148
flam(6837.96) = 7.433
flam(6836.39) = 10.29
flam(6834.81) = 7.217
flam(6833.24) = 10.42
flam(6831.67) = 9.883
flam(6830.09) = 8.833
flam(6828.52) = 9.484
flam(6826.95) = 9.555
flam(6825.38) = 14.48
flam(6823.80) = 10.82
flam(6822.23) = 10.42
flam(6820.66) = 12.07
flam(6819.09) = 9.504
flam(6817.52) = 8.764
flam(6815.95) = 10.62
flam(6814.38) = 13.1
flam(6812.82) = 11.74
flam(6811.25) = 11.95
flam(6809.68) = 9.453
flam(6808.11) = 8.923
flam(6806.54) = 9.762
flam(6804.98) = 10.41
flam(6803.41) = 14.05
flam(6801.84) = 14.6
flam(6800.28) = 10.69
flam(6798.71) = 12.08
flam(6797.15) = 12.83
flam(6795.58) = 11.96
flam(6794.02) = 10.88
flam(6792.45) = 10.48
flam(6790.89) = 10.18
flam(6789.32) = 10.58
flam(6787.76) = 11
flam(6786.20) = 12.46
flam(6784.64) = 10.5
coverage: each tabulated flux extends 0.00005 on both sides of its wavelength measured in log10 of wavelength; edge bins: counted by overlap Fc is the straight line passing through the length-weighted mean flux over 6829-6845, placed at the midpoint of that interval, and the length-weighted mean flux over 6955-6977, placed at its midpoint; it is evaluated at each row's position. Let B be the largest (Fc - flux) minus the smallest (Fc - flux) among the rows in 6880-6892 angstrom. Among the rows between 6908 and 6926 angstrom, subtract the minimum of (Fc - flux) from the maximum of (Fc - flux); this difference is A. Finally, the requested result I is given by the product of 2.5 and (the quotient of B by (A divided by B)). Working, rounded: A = 5.57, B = 7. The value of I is 23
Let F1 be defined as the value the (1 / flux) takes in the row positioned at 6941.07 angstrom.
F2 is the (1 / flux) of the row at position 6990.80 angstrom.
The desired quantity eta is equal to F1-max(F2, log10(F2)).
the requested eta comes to 0.03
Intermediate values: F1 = 0.109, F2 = 0.082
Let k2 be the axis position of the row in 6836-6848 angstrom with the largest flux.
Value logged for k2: 6844.26 angstrom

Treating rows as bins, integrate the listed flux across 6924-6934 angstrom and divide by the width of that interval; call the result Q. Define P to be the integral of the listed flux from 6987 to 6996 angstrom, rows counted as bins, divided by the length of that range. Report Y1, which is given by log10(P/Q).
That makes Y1 0.036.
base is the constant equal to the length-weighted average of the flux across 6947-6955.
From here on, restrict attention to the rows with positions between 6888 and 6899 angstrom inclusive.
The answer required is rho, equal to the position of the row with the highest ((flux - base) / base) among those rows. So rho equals 6890.12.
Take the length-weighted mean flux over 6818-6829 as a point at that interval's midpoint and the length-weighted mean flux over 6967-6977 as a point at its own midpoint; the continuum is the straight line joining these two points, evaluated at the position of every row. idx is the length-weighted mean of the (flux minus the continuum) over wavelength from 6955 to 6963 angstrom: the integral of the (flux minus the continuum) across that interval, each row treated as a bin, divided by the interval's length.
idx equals 2.0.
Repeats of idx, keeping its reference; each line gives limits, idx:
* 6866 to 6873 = 0.0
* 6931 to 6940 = 0.8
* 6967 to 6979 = 0.5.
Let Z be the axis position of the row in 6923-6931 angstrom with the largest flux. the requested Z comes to 6926.70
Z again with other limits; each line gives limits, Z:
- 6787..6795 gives 6787.76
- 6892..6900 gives 6893.29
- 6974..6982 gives 6979.54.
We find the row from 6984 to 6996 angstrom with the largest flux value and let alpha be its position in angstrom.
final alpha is 6985.97 angstrom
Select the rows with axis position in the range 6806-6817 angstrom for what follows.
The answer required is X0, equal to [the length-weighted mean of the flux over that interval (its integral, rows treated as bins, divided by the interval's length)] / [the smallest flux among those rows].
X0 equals 1.21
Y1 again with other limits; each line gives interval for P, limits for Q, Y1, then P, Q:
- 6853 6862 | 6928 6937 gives 0.035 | 11.8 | 10.8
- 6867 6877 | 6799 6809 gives -0.021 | 10.9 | 11.4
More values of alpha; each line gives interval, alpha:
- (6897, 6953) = 6902.82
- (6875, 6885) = 6880.60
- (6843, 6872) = 6858.46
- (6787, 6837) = 6801.84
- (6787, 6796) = 6795.58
